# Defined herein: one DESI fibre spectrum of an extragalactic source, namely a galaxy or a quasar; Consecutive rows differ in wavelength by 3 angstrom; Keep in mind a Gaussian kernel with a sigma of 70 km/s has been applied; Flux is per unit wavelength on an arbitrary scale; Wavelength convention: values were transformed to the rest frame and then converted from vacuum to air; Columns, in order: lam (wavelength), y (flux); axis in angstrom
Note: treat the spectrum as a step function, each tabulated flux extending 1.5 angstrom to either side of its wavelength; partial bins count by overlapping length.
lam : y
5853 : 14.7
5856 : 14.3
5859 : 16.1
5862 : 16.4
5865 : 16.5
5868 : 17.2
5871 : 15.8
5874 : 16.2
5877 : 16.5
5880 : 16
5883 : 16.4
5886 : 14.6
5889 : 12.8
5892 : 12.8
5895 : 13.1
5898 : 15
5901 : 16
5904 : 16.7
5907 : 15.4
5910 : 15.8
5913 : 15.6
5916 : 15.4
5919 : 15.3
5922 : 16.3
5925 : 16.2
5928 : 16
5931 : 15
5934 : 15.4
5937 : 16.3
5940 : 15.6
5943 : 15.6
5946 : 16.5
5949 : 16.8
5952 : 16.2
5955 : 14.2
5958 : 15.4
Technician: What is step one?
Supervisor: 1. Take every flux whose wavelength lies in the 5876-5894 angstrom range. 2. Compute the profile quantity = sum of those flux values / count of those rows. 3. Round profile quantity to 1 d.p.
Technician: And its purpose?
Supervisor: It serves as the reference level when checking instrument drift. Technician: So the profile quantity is 14.8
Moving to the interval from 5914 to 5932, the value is 15.7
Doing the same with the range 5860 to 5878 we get 16.4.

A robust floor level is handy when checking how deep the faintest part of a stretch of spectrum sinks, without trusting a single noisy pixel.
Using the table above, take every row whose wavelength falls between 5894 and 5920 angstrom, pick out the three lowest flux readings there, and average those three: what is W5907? 14.5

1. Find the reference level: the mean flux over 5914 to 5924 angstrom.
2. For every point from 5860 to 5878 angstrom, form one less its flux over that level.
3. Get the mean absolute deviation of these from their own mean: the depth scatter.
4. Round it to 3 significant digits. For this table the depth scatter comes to 0.0191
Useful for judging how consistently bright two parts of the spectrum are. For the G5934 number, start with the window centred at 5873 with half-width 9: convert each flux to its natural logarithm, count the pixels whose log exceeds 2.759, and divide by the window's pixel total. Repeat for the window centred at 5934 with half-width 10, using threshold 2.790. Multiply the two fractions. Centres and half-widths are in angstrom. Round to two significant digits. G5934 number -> 0.14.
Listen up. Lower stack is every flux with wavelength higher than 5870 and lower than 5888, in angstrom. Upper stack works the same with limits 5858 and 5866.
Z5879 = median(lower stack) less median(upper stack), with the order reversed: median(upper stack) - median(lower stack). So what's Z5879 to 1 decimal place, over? 0.3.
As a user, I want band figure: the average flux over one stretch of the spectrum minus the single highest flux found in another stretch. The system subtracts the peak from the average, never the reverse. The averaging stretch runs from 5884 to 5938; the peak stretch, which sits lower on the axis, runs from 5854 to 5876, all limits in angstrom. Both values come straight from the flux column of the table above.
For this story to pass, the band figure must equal -2.0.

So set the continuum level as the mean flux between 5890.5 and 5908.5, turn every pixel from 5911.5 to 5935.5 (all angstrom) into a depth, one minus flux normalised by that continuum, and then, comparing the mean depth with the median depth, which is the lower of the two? -0.06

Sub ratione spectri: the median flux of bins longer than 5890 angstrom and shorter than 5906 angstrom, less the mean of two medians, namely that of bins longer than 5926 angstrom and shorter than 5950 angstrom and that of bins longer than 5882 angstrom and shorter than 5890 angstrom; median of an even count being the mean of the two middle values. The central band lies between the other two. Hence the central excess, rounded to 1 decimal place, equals -0.2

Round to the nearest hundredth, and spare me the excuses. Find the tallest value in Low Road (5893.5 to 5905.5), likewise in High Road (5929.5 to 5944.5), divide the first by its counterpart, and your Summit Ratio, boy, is 1.02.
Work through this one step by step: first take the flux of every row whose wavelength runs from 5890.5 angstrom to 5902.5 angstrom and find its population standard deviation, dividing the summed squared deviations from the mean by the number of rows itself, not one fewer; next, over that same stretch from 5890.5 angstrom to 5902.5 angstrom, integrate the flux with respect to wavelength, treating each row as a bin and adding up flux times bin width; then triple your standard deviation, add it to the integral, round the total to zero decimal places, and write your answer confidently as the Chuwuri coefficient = 175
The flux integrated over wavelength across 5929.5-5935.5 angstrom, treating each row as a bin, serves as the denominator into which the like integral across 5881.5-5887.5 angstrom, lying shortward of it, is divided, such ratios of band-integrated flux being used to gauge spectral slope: 1.02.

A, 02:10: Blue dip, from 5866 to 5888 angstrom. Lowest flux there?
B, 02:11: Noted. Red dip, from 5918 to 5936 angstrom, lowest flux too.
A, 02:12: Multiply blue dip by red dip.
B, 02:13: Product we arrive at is 219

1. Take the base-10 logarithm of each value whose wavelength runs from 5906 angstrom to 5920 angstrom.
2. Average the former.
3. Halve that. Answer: 0.595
